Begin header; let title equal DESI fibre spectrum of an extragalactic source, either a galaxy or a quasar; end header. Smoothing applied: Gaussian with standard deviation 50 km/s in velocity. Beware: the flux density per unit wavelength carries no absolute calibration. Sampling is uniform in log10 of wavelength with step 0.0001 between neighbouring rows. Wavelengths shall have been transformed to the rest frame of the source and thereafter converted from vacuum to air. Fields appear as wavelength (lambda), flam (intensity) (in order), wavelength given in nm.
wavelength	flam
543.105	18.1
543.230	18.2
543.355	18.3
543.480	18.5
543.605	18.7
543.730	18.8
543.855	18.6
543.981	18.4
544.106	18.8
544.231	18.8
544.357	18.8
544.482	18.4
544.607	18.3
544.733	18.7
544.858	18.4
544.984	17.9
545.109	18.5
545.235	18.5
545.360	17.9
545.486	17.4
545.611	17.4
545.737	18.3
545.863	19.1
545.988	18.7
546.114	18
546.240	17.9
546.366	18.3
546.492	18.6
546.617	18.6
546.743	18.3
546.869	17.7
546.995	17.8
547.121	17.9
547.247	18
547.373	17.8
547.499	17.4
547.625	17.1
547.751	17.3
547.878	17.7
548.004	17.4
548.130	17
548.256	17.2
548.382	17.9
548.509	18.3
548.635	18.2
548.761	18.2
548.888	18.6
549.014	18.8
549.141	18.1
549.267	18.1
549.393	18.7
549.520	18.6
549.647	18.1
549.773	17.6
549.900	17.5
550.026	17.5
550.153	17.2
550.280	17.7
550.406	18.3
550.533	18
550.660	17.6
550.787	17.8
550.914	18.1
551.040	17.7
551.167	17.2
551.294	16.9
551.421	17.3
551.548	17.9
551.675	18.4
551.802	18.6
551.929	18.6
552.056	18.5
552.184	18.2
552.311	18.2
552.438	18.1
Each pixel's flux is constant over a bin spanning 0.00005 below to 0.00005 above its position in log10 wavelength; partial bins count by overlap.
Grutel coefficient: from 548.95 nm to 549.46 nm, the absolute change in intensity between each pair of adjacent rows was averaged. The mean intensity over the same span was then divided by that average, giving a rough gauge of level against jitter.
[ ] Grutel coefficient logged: 43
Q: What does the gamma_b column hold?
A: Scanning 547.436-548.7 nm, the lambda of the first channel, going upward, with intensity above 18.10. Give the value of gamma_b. 548.509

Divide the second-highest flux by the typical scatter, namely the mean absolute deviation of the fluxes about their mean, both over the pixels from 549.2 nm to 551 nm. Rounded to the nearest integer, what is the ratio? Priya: 52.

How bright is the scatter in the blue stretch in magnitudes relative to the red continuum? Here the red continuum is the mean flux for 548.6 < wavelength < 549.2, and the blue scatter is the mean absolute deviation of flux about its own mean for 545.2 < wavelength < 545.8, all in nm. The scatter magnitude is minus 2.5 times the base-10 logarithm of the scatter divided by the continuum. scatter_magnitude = 4.16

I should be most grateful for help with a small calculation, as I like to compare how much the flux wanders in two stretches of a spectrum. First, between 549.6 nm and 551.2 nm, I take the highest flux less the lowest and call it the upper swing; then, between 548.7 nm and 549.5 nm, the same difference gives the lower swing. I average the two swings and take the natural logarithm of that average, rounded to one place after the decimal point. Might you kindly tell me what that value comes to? -0.1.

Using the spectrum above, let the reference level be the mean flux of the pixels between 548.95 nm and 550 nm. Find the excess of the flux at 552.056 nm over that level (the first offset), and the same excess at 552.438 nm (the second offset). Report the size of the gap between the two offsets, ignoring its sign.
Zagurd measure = 0.40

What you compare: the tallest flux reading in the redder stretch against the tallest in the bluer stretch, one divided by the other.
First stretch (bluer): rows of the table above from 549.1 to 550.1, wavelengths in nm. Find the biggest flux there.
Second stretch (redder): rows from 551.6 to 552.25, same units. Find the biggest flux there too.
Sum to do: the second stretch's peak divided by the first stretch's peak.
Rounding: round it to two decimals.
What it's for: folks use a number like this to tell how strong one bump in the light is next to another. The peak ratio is 0.99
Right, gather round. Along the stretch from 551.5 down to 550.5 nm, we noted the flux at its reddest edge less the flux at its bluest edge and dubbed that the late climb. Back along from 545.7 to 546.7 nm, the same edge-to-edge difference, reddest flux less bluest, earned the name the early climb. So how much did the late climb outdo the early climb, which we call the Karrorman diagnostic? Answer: -1.0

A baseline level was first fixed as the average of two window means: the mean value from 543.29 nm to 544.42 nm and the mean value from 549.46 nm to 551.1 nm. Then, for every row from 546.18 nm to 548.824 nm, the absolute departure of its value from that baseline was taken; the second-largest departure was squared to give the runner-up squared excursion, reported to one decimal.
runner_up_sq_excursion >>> 1.3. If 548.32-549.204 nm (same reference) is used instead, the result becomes 0.1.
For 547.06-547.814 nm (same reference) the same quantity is 0.9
